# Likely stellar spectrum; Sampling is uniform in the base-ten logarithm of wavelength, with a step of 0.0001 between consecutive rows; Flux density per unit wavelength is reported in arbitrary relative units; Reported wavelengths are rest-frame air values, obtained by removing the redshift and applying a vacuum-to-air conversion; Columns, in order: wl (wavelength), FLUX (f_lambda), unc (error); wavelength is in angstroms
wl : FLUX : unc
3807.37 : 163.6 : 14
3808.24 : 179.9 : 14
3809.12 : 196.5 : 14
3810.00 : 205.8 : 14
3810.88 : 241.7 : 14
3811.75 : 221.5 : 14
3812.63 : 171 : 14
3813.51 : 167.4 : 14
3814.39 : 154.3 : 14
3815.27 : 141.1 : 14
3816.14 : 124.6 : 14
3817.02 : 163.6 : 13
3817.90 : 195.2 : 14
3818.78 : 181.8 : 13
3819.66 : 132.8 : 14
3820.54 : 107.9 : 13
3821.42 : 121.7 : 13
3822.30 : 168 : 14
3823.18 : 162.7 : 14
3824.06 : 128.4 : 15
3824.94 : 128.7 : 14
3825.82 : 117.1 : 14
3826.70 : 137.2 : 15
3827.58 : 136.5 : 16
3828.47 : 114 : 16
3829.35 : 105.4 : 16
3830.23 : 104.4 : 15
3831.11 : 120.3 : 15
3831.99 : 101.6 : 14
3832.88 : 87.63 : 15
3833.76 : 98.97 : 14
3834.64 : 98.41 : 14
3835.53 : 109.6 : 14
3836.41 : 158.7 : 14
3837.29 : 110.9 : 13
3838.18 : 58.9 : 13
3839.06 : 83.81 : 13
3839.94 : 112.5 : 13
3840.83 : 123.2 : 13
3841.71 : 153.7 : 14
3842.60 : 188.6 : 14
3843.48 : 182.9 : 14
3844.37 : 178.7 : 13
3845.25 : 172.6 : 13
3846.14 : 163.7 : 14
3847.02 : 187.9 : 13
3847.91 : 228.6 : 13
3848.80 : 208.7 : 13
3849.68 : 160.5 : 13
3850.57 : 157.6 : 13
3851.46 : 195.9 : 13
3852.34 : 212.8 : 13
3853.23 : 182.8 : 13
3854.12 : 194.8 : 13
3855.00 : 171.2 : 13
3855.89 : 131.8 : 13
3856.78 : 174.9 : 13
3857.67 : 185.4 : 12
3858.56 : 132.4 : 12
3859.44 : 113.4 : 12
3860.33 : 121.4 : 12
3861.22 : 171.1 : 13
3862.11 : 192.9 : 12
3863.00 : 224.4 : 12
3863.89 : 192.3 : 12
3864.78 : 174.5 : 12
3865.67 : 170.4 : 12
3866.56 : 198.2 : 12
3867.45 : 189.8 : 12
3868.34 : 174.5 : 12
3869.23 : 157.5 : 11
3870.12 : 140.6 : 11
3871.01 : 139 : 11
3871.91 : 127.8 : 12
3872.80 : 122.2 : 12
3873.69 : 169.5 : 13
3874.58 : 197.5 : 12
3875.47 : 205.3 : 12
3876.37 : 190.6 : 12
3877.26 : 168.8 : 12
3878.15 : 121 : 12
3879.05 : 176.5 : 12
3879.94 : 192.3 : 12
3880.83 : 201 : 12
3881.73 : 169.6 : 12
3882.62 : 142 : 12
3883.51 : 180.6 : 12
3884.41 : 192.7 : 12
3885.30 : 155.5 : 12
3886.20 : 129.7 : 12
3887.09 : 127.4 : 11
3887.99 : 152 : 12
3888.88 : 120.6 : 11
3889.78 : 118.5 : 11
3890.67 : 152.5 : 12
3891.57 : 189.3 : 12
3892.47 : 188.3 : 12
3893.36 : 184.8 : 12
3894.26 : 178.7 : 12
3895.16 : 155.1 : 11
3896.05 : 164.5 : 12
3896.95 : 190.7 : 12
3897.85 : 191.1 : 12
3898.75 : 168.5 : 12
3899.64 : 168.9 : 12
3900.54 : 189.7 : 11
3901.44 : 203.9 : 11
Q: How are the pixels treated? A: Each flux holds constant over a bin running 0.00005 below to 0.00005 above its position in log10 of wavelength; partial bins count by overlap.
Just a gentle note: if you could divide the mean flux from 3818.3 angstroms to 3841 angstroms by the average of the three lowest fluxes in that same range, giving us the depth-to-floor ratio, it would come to 1.6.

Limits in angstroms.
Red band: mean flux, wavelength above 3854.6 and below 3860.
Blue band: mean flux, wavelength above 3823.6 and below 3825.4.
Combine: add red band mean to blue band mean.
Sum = 280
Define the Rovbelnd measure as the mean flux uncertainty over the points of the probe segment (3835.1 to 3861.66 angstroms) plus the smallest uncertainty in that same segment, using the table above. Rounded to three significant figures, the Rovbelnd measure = 25.1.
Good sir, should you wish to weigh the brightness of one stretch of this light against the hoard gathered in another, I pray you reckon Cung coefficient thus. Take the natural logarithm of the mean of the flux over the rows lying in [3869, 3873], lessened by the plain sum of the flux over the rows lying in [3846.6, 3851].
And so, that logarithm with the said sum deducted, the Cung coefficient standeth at -938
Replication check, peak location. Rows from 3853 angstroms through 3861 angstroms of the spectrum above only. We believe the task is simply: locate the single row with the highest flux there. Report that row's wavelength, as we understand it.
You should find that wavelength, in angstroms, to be 3854.12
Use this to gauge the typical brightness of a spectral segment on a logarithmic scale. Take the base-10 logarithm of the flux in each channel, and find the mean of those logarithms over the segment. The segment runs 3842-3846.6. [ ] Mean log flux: 2.25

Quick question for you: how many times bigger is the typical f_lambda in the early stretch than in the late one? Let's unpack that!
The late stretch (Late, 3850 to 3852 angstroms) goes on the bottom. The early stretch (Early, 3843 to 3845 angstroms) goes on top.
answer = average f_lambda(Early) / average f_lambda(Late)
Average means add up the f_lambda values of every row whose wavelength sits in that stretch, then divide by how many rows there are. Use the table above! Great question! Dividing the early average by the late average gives 1.02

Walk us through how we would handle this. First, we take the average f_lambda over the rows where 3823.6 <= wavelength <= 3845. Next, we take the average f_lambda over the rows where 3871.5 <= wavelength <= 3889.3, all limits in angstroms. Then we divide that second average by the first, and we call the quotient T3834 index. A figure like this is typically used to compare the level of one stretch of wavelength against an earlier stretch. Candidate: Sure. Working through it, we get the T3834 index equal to 1.32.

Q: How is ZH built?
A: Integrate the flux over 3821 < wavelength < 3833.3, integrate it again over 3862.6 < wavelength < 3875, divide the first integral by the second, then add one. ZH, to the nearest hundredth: 1.72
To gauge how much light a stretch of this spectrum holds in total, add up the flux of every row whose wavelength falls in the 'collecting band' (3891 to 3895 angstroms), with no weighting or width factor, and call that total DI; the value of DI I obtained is 741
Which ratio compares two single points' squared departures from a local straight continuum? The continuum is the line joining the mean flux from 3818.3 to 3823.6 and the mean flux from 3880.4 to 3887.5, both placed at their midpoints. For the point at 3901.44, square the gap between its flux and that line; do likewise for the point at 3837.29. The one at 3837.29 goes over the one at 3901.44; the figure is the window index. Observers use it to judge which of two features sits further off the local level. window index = 1.1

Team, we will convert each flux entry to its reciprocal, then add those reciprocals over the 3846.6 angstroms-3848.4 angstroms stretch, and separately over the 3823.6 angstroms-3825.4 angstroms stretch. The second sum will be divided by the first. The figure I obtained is 1.6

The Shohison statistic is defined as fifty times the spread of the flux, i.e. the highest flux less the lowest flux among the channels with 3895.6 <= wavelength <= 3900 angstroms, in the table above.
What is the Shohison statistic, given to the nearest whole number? 1330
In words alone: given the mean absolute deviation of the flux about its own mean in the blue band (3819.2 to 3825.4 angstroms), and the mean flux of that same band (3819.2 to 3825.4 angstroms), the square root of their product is 48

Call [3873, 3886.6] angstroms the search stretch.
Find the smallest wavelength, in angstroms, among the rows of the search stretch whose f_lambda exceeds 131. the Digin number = 3873.69 angstroms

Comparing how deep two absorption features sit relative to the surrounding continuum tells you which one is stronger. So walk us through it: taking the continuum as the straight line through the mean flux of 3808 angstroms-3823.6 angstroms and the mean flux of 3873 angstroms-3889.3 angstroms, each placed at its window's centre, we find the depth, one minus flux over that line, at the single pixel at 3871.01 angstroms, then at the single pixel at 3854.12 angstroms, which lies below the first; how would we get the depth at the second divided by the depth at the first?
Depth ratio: -1.0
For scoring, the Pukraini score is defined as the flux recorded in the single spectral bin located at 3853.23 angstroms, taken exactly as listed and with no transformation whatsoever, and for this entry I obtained 182.8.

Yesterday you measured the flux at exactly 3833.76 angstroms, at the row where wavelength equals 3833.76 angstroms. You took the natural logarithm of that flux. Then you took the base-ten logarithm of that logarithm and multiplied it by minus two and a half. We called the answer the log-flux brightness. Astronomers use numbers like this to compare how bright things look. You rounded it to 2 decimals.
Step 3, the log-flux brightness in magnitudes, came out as -1.66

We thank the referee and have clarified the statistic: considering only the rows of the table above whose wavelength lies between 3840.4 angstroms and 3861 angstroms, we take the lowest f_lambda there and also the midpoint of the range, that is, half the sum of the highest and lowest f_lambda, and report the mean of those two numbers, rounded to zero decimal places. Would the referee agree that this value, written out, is 142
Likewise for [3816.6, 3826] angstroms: 130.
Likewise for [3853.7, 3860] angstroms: 134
